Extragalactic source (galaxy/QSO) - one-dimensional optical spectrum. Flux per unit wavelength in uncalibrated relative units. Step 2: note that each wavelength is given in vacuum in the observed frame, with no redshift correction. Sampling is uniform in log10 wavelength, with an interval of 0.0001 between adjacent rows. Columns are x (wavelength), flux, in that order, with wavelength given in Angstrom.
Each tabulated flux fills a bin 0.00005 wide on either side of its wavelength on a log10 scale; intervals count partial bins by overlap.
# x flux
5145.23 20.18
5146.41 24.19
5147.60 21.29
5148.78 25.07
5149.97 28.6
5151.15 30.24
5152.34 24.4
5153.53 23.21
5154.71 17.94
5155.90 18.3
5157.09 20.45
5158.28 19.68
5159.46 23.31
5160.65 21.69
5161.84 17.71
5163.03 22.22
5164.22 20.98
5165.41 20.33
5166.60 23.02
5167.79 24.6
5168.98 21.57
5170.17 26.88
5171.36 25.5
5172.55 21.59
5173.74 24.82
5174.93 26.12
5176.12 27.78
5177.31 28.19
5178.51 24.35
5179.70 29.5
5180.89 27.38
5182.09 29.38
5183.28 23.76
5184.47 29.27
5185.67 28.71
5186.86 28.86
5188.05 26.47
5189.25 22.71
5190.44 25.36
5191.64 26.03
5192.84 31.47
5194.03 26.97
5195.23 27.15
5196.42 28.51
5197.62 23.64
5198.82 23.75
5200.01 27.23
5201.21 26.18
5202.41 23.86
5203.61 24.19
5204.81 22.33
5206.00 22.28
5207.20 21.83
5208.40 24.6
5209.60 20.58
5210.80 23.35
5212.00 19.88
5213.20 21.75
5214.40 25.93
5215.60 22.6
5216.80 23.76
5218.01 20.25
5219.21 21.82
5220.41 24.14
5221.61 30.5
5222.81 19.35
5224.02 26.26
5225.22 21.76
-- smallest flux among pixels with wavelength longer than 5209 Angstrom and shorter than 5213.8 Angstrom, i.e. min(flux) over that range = 19.88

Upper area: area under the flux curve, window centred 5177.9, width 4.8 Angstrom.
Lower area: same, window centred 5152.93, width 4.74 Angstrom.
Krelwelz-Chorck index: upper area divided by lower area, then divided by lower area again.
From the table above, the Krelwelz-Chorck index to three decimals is 0.010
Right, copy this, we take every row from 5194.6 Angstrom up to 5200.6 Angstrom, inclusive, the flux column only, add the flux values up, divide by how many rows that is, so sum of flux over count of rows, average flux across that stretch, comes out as 26.1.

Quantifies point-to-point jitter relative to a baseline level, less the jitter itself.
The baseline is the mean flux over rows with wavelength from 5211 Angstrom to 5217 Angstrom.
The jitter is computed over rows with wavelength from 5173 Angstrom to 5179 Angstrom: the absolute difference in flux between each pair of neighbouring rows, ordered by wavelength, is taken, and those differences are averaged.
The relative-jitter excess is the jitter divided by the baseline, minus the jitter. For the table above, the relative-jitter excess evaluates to -1.7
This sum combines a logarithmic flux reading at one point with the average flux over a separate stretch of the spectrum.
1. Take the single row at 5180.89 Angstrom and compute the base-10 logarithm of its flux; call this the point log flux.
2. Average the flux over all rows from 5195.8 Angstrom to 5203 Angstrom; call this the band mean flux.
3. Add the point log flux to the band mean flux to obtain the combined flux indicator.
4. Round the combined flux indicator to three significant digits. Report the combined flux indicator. 27.0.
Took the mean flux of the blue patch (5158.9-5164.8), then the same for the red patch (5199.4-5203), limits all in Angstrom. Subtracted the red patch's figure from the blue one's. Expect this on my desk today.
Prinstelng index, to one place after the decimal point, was -4.6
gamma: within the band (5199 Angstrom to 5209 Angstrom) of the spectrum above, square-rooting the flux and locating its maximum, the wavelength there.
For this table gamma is 5200.01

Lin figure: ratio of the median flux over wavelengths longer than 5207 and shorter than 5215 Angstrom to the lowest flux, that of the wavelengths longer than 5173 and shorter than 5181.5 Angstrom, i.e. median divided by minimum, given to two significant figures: 0.90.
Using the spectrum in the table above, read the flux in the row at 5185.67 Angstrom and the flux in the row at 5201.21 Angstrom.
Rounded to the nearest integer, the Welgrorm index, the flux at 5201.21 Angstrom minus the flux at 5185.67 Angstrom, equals -3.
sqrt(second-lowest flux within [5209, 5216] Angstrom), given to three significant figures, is 4.54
